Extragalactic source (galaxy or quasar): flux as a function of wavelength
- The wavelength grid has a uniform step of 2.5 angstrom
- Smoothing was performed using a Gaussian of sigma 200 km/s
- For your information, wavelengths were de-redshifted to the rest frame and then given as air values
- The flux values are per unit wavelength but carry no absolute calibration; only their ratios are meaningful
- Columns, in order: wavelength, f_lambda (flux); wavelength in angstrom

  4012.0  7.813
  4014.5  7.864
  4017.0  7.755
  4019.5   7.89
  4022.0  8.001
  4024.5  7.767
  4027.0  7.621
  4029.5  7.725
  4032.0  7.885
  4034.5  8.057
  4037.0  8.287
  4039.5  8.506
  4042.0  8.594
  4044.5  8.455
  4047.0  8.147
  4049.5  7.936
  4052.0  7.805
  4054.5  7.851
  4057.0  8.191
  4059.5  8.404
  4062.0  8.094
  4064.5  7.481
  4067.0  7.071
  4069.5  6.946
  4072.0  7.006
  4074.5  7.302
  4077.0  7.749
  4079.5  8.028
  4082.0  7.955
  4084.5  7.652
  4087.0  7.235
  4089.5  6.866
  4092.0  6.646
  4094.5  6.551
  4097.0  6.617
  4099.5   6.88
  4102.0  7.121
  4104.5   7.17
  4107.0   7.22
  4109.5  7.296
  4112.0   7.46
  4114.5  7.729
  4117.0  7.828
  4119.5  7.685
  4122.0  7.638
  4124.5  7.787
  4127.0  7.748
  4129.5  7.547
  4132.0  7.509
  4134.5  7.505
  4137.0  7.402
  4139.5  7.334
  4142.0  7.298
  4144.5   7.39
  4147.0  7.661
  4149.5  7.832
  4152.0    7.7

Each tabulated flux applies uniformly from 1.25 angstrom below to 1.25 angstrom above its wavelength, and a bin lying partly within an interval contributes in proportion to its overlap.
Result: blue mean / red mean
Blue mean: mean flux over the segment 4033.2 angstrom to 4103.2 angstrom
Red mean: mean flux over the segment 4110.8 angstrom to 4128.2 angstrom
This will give 0.99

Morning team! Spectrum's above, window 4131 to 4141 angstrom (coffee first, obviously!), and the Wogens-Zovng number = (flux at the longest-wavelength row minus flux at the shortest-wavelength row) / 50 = -0.0035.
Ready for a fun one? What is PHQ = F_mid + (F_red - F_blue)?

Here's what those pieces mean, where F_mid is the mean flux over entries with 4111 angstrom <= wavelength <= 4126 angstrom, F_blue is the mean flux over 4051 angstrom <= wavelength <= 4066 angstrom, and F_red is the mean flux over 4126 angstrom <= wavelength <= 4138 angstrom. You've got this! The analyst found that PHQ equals 7.3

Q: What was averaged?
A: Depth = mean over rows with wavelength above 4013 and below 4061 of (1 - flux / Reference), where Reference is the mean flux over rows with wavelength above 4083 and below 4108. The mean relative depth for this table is -0.15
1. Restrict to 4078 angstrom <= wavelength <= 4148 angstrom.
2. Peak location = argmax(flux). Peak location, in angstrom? 4079.5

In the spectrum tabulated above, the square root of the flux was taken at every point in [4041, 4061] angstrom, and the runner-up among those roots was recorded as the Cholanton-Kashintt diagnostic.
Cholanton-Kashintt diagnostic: 2.91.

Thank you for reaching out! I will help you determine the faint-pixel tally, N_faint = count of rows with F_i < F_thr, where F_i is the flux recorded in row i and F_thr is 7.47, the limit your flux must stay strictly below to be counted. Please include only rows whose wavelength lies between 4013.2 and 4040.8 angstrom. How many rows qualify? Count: 0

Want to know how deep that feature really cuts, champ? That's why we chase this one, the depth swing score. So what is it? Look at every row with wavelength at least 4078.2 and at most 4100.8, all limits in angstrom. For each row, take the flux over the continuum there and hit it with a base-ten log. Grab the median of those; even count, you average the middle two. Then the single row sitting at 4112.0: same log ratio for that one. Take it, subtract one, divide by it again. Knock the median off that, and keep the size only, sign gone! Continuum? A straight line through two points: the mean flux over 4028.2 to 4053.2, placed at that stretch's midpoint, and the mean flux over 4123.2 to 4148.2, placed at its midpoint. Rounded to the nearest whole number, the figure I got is 83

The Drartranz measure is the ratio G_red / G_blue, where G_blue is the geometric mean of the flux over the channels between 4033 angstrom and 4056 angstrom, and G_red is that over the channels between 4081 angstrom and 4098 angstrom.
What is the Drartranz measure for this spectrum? 0.86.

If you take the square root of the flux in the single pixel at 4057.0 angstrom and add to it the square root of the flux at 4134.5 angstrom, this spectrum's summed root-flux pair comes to 5.60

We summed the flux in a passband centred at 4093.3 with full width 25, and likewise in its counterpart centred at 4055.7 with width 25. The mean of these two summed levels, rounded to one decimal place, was 75.1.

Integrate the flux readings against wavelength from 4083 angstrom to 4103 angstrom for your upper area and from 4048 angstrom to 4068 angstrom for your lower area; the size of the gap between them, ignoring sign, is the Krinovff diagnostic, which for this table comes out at 18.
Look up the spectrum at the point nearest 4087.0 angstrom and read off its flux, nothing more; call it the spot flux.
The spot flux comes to 7.235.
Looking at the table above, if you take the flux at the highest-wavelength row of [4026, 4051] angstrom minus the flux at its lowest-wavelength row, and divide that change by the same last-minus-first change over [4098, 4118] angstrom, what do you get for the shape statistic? 0.3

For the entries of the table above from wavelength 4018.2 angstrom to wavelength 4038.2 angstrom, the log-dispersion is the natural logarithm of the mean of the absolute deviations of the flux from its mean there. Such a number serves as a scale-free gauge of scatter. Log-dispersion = -1.8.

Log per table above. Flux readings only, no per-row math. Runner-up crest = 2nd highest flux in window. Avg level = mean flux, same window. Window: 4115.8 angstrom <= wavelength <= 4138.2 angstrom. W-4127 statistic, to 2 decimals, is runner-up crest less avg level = 0.16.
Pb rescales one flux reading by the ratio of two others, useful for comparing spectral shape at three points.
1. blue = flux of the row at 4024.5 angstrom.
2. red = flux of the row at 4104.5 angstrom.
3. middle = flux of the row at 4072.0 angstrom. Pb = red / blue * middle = 6.5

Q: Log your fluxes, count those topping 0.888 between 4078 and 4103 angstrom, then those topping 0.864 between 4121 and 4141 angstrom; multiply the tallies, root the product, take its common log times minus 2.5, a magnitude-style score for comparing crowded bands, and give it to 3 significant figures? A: -1.51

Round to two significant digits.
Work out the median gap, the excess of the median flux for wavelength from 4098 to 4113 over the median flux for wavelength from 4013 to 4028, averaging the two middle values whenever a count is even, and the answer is -0.62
